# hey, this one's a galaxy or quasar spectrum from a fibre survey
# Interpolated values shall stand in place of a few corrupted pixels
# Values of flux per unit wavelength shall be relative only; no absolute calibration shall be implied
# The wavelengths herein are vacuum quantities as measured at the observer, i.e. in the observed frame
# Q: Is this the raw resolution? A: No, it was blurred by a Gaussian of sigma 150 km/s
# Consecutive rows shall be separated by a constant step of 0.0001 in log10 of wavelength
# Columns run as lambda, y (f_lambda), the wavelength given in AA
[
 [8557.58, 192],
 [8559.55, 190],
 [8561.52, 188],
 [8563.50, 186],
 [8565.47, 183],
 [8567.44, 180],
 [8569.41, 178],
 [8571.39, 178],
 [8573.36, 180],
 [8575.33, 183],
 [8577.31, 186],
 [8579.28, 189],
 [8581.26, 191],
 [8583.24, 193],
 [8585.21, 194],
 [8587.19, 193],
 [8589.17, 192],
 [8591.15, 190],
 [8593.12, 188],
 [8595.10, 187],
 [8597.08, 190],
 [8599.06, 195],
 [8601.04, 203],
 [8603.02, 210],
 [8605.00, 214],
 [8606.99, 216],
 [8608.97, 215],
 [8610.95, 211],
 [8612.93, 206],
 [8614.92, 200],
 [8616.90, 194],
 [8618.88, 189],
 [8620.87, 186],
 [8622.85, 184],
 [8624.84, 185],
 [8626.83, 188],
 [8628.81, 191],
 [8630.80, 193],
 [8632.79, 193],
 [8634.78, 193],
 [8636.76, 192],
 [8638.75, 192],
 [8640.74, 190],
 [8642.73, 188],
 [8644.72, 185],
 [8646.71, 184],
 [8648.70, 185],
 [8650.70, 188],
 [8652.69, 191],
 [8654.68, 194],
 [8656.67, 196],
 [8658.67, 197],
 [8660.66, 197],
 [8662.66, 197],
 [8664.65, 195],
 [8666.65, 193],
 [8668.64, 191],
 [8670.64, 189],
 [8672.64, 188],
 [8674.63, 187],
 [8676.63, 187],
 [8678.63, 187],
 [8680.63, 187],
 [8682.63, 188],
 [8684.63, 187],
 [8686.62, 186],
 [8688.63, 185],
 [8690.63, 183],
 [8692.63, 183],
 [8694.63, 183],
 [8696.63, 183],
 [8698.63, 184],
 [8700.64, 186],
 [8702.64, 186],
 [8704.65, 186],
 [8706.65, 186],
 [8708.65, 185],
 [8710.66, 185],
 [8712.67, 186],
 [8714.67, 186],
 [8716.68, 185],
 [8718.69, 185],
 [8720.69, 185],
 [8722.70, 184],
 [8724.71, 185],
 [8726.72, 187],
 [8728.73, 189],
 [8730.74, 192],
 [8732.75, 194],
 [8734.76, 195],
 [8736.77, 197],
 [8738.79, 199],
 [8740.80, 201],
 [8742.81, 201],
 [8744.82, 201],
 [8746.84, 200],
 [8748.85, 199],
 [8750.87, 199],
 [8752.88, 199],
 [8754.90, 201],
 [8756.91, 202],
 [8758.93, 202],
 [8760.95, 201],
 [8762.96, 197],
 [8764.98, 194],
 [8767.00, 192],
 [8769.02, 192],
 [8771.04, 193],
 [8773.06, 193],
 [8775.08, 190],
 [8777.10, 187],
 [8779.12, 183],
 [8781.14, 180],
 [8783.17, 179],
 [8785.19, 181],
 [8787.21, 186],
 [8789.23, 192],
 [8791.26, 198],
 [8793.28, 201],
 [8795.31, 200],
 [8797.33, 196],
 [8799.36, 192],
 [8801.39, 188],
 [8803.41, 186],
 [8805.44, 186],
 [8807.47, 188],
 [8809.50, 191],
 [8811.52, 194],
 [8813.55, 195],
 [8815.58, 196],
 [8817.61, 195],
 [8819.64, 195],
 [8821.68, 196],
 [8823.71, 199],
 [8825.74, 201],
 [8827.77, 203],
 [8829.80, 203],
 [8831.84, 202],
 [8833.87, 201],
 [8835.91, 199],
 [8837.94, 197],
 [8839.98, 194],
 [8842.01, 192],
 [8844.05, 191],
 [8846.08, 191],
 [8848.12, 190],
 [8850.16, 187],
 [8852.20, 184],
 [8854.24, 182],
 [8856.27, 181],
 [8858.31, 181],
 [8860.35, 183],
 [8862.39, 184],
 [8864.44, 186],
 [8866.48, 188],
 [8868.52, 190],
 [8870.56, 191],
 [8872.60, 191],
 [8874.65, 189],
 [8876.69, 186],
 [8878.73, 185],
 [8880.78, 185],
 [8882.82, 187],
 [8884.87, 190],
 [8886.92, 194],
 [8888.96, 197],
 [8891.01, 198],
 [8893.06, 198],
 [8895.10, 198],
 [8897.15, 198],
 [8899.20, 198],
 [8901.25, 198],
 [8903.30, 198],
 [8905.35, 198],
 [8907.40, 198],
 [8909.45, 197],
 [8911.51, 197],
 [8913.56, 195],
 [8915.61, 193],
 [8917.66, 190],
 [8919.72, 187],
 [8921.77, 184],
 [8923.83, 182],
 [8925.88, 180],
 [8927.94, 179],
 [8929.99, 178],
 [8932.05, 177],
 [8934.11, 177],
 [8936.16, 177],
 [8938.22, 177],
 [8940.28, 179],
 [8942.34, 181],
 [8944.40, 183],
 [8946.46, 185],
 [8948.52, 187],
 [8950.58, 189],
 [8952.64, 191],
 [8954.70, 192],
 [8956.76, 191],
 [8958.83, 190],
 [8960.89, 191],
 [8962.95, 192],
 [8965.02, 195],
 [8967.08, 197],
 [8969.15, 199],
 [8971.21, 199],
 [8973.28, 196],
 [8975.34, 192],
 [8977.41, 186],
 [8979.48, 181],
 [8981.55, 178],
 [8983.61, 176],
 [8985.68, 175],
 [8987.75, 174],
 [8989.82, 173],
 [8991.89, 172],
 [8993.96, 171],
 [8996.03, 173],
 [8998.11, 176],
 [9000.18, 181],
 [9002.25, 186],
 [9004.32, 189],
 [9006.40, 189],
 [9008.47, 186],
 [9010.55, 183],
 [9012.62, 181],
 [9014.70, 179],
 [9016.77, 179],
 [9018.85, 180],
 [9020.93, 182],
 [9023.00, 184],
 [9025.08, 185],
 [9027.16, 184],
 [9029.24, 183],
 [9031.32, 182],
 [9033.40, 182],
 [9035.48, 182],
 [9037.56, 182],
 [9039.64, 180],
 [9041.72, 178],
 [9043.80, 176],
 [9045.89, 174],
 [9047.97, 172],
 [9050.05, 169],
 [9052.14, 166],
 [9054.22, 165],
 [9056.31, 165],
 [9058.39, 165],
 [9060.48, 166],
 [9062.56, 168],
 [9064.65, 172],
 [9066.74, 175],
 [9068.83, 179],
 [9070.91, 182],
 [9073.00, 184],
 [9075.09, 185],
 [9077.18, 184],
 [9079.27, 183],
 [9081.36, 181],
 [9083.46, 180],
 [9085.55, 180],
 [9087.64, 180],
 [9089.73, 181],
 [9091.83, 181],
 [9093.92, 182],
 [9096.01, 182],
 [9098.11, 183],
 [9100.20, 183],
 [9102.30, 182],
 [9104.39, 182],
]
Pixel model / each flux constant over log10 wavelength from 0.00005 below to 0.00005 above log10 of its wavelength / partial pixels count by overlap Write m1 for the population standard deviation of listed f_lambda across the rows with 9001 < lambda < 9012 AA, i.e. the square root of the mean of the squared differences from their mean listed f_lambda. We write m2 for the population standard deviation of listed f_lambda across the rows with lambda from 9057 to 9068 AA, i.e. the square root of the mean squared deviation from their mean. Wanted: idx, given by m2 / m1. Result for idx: 1.7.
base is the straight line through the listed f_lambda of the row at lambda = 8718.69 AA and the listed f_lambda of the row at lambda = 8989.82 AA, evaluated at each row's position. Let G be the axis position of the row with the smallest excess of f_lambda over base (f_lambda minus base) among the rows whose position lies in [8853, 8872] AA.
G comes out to 8856.27 AA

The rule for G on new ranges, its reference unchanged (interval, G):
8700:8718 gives 8708.65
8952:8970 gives 8958.83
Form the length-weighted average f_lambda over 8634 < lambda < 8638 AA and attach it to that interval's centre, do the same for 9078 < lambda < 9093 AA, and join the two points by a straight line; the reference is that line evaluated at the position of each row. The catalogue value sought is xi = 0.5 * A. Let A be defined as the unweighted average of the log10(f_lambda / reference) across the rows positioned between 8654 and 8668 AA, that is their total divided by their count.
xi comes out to 0.004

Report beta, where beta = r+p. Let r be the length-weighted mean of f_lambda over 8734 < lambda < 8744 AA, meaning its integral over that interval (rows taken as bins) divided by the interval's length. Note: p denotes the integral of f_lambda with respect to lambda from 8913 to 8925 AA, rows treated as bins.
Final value 2457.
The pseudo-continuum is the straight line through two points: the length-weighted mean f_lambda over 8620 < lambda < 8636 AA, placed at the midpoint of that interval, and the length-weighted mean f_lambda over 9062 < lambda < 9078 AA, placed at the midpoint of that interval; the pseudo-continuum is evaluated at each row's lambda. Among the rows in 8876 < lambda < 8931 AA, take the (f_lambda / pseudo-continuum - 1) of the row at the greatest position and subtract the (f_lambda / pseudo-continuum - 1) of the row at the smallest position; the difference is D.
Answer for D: -0.037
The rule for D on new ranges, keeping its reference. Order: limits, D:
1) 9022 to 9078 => 0.007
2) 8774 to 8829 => 0.077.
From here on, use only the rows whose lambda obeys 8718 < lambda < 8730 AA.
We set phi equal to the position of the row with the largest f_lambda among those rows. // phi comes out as 8728.73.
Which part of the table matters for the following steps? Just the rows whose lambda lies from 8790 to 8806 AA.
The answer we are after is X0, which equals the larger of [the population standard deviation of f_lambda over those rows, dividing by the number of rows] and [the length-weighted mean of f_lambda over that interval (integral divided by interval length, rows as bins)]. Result 194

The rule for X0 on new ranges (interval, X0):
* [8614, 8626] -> 190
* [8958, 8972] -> 195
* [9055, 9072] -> 171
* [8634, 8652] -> 189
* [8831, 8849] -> 195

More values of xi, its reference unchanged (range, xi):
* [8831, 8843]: 0.011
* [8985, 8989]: -0.011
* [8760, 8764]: 0.011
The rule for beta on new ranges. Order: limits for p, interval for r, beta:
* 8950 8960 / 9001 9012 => 2093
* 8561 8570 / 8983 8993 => 1820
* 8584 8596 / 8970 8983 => 2479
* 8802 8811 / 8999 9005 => 1880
